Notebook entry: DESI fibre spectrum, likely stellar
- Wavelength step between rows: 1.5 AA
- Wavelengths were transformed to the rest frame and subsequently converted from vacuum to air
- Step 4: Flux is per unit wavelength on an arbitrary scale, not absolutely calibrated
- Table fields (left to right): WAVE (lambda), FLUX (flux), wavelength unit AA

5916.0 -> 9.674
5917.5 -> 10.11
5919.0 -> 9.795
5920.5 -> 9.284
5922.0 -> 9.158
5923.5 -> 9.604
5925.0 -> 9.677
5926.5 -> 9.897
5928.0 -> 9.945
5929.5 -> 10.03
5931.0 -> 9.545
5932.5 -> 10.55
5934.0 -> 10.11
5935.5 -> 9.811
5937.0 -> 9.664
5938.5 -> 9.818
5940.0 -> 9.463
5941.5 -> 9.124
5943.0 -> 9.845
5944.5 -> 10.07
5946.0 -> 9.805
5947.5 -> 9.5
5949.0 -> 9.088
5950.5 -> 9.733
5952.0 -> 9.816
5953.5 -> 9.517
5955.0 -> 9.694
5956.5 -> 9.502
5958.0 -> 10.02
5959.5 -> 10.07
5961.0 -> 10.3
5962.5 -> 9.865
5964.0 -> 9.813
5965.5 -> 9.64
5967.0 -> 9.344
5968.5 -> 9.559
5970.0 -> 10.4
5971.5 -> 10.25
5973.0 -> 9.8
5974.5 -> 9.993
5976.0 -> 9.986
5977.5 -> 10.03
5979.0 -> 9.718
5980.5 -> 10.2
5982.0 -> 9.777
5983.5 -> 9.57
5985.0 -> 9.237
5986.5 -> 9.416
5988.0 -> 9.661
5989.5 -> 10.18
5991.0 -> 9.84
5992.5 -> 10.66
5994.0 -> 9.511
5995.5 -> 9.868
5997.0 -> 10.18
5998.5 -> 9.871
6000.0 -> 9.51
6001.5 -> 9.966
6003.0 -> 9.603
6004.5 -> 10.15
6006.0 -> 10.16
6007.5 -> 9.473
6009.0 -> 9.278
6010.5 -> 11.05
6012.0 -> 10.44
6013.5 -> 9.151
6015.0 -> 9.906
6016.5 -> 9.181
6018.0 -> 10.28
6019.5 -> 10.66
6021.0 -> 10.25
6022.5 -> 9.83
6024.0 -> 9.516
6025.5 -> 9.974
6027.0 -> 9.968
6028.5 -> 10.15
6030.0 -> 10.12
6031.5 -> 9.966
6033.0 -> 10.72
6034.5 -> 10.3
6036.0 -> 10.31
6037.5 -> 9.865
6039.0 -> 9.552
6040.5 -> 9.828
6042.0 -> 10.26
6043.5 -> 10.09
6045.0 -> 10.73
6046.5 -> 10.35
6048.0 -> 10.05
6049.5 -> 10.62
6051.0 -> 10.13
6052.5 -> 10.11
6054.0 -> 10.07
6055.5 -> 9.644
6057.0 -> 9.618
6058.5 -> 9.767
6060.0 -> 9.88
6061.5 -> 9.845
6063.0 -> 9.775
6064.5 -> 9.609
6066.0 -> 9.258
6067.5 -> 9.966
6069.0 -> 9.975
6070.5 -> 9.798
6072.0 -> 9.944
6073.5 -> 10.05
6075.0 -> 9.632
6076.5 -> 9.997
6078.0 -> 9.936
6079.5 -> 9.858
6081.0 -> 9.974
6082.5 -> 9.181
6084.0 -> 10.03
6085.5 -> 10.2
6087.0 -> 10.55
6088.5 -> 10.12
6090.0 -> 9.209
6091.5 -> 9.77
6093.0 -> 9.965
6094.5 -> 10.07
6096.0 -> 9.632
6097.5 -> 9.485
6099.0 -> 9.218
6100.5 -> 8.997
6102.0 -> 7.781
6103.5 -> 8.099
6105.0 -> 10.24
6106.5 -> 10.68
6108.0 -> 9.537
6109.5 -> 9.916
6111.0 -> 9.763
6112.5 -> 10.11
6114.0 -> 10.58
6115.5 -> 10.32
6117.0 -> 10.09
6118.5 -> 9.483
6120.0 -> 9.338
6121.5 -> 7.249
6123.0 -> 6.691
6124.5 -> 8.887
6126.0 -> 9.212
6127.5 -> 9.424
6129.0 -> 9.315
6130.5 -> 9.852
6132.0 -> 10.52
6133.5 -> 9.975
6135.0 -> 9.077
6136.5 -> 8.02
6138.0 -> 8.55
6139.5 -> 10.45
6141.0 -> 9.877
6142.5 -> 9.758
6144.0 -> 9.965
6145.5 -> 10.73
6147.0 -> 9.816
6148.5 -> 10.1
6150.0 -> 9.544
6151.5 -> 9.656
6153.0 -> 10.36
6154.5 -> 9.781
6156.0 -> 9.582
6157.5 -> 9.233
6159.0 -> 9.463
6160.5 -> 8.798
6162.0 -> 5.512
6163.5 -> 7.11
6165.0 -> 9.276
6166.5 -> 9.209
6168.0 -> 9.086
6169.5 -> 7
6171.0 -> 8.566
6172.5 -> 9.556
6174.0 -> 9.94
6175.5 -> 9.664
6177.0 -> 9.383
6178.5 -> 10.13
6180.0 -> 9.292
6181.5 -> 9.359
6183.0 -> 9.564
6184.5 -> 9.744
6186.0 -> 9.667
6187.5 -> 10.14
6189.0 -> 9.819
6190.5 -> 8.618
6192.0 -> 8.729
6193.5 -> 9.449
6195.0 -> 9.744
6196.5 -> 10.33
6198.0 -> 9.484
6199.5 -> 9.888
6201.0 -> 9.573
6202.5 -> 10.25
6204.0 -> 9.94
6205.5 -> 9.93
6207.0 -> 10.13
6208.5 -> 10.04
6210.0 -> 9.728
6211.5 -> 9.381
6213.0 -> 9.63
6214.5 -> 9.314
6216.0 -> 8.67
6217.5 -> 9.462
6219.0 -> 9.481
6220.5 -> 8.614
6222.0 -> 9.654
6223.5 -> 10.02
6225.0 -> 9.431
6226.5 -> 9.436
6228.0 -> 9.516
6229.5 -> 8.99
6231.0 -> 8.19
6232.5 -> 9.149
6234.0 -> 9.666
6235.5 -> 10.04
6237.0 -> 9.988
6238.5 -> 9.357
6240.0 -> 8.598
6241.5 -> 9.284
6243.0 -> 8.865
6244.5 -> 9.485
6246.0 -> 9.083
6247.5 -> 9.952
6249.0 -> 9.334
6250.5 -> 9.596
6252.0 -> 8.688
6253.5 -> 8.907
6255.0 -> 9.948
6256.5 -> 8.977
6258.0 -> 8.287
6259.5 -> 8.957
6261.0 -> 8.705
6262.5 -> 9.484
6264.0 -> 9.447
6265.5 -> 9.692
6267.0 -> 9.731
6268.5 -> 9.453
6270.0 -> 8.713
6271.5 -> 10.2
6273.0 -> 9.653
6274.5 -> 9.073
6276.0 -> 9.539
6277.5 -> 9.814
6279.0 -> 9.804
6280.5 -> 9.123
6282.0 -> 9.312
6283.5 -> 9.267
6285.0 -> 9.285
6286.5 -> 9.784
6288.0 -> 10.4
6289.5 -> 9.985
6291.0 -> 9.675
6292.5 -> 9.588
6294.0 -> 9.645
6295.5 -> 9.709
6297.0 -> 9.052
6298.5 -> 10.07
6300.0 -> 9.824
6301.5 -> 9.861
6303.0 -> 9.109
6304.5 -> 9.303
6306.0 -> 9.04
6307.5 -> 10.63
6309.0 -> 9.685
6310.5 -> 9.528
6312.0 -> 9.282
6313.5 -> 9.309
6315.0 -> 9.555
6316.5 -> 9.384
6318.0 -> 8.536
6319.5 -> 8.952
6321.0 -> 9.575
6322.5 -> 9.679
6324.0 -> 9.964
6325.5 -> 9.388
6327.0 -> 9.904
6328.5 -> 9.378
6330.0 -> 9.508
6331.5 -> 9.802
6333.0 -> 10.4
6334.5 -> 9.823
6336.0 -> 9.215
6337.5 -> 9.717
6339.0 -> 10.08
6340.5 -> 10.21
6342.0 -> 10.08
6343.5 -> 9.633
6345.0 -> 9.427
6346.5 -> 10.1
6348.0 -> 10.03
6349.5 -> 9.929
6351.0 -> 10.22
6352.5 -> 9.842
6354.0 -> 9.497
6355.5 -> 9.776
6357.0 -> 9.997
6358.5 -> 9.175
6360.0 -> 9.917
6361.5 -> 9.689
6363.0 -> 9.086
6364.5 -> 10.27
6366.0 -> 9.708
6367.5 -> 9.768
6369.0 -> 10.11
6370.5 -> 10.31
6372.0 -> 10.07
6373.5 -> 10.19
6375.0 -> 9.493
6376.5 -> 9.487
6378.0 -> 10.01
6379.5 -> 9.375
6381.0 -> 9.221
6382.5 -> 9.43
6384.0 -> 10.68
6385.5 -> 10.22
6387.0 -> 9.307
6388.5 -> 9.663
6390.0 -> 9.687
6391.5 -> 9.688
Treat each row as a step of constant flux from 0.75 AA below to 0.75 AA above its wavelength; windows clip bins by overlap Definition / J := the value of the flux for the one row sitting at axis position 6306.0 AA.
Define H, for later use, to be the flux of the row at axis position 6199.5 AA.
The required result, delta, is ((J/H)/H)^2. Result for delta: 0.0085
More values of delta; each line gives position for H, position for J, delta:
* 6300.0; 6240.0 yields 0.0079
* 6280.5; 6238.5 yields 0.0126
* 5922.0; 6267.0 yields 0.0135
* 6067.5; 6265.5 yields 0.0095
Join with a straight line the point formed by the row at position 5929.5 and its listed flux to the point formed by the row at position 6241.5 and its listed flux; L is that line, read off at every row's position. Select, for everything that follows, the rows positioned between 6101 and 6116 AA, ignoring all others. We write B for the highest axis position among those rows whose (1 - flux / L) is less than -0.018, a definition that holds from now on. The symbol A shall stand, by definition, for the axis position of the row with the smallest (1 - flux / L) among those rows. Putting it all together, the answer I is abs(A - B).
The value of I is 9.0 AA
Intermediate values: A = 6106.5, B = 6115.5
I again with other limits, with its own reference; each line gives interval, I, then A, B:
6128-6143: 10.5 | 6132.0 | 6142.5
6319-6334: 0.0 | 6333.0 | 6333.0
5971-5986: 9.0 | 5971.5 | 5980.5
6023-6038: 3.0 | 6033.0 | 6036.0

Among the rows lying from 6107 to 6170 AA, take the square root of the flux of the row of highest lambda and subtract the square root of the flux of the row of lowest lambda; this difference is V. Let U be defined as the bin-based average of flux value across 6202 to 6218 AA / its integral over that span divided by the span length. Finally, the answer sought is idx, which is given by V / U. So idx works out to -0.046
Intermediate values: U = 9.7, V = -0.442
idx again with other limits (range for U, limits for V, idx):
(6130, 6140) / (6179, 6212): 0.002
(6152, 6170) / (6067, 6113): 0.003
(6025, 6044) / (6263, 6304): -0.006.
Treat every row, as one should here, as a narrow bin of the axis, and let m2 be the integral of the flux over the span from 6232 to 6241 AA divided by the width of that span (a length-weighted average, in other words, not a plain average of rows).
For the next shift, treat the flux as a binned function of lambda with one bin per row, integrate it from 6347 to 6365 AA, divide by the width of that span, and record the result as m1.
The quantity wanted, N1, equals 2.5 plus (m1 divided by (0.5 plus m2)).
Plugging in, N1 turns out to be 3.48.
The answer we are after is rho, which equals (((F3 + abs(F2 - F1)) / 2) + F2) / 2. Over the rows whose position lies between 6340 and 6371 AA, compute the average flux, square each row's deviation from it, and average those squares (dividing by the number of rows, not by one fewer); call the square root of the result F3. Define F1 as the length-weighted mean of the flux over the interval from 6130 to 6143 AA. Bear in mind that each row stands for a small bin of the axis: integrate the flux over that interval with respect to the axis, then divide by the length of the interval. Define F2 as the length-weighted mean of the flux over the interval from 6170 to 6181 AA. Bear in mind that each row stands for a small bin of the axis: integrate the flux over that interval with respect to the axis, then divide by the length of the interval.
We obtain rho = 4.83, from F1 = 9.56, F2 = 9.4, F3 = 0.33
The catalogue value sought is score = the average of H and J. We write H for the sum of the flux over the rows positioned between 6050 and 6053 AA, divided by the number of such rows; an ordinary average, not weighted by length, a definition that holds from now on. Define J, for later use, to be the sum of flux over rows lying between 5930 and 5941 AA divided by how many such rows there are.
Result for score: 10.0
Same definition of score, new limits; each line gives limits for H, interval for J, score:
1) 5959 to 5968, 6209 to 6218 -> 9.6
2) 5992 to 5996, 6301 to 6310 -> 9.8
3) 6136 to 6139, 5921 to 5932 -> 9.0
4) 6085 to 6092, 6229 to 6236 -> 9.6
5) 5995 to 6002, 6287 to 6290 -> 10.0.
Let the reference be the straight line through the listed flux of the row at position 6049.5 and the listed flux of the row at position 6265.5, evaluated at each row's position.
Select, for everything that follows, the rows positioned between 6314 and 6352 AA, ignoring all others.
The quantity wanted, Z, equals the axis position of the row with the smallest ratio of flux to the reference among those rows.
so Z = 6318.0 AA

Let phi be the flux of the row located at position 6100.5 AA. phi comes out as 8.997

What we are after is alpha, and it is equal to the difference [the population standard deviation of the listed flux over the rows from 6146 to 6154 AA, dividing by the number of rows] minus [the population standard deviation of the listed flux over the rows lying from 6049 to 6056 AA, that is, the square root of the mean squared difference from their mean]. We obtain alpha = -0.01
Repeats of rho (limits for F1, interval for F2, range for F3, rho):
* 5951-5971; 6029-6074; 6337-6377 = 5.13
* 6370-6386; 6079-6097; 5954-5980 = 5.01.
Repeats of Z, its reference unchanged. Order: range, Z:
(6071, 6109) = 6102.0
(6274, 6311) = 6274.5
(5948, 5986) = 5949.0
